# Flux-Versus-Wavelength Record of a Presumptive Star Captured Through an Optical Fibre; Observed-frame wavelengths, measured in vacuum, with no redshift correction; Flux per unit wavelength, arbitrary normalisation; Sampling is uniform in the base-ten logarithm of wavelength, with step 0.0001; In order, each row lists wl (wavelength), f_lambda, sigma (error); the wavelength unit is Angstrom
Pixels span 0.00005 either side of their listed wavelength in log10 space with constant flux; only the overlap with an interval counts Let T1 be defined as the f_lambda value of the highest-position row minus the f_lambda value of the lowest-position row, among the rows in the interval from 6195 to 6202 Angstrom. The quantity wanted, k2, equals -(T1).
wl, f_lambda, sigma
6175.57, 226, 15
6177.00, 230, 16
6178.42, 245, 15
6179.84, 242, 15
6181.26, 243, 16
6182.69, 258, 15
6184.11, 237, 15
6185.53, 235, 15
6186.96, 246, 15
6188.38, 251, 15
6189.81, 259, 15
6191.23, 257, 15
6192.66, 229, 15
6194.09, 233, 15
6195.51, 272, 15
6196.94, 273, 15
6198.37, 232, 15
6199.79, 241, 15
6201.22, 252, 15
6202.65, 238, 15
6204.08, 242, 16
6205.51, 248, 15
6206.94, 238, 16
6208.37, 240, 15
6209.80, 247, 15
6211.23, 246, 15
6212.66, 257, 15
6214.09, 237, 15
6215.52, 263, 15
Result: 20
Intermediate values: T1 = -20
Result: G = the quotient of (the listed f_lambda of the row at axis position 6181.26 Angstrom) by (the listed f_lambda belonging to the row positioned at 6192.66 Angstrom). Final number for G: 1.06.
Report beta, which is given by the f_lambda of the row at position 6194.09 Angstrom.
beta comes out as 233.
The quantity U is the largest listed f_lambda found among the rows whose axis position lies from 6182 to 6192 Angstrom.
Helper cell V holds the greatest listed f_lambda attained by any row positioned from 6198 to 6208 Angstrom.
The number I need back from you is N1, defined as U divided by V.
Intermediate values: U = 259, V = 252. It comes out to 1.03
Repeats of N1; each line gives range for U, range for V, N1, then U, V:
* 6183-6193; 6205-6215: 1.01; 259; 257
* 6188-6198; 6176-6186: 1.06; 273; 258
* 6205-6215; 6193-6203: 0.94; 257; 273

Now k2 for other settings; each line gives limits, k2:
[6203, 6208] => 4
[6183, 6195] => 4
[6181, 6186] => 8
